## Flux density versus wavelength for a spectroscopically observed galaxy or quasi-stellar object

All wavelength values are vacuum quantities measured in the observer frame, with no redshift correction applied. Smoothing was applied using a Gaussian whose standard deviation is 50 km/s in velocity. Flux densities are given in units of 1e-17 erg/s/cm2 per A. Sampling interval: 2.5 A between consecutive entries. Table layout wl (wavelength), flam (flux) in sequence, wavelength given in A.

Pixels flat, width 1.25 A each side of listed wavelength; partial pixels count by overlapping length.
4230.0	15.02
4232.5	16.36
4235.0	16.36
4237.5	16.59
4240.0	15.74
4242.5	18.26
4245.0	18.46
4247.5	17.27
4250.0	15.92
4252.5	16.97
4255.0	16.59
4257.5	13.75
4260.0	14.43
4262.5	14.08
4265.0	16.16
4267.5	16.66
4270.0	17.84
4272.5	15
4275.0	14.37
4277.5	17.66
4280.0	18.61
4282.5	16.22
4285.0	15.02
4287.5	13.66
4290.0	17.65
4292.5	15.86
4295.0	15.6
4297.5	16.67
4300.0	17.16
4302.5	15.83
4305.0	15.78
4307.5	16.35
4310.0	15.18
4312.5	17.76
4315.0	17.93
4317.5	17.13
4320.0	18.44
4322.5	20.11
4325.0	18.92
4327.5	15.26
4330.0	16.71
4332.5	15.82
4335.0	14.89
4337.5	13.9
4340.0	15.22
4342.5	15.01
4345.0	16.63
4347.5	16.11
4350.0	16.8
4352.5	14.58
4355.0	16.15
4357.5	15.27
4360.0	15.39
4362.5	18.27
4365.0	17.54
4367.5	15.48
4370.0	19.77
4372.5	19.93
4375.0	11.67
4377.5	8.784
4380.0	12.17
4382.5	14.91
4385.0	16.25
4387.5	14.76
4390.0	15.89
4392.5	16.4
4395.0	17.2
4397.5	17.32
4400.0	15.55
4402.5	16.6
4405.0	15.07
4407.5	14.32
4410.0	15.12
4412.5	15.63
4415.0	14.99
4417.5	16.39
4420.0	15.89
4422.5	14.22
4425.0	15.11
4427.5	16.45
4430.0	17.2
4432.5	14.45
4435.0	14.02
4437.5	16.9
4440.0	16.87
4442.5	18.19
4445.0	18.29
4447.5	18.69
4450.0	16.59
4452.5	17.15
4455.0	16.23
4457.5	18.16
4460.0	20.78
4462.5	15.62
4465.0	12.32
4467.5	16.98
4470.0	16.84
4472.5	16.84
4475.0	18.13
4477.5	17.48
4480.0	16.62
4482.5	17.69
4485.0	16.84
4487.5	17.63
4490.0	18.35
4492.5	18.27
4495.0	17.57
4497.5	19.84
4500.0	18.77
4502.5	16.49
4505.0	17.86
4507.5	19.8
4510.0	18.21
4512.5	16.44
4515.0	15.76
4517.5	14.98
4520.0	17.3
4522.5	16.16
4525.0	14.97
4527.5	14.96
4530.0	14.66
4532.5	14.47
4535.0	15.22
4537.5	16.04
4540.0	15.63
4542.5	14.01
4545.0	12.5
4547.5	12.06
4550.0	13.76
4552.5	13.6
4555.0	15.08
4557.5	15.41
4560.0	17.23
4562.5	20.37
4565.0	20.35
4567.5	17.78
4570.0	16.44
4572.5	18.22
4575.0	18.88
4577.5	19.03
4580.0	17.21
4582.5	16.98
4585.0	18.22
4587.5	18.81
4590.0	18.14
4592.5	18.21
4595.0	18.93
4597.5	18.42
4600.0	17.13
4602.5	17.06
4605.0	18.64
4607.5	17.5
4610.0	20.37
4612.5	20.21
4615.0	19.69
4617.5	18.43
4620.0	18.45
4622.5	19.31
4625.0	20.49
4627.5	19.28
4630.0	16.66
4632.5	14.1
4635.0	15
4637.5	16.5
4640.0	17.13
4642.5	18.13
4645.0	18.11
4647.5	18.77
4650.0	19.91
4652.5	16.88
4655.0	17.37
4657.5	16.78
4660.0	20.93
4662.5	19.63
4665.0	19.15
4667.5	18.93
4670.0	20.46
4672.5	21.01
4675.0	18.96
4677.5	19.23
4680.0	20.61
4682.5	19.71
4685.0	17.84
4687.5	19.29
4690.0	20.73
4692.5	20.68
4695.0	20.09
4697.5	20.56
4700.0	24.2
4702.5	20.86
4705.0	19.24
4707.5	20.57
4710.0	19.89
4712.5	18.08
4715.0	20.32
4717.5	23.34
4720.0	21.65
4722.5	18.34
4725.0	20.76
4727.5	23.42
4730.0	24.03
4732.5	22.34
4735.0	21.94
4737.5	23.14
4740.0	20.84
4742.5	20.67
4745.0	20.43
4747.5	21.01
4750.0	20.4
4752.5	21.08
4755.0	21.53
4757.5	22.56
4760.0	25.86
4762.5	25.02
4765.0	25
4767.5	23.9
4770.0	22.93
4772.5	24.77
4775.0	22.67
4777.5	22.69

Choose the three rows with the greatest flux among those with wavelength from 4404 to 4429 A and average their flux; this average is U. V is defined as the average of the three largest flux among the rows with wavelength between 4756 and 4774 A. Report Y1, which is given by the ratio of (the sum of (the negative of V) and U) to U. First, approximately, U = 16.2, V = 25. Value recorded -0.56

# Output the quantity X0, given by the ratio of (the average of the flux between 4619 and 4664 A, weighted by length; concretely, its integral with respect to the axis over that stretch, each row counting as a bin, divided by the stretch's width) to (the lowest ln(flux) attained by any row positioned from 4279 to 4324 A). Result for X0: 6.9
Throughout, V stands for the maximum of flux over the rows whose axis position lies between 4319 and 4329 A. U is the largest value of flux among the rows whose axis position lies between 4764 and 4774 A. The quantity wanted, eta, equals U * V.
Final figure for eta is 503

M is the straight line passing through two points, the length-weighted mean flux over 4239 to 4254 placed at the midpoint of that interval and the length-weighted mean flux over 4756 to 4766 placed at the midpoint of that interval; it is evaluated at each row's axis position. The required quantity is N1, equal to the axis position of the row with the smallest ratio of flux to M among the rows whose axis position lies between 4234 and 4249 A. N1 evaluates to 4240.0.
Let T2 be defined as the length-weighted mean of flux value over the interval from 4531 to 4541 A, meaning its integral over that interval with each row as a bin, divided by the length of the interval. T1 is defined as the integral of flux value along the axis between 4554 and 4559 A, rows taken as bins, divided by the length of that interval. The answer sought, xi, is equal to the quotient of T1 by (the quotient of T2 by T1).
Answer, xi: 15.4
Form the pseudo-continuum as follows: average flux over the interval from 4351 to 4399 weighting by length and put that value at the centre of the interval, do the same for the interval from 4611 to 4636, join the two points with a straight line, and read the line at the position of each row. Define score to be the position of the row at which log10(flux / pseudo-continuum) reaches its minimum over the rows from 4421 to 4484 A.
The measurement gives 4465.0 A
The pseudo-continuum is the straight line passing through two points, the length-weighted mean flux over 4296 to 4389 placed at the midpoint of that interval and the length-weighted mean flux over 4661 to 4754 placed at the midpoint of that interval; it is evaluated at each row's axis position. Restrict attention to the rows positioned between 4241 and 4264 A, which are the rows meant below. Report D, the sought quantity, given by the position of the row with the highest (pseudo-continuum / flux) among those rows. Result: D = 4257.5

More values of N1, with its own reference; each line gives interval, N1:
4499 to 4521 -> 4517.5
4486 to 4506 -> 4502.5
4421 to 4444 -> 4435.0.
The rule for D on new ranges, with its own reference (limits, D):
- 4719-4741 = 4722.5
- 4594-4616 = 4602.5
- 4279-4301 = 4287.5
